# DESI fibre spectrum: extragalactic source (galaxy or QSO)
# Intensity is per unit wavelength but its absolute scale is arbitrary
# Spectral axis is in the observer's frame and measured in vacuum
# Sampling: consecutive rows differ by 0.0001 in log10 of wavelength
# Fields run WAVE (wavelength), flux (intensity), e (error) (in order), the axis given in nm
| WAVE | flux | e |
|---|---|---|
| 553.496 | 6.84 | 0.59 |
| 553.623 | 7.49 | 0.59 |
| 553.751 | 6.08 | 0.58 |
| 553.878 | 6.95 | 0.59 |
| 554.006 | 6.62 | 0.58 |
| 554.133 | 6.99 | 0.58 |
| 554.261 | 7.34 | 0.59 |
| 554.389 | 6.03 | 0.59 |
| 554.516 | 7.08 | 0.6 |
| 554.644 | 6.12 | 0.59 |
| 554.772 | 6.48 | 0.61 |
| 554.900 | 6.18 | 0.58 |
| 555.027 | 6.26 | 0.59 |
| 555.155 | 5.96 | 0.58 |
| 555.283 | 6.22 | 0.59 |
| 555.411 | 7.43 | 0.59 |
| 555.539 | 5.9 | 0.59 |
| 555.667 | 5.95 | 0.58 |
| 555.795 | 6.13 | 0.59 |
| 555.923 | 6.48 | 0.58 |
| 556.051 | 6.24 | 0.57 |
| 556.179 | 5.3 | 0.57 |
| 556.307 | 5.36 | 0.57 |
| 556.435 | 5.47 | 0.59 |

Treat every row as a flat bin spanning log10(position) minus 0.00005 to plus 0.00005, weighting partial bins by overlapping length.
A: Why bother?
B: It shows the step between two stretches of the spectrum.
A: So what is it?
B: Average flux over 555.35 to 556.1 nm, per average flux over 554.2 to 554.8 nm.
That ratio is 0.96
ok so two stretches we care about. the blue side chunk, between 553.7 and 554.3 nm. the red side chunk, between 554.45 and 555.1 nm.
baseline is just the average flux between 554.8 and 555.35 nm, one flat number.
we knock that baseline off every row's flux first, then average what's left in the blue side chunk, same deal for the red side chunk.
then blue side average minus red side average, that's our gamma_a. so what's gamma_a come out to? 0.37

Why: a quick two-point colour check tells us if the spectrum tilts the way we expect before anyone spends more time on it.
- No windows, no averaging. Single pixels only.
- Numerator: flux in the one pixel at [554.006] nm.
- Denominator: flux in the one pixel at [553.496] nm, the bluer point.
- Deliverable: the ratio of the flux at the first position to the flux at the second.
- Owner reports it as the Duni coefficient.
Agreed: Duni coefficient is 0.97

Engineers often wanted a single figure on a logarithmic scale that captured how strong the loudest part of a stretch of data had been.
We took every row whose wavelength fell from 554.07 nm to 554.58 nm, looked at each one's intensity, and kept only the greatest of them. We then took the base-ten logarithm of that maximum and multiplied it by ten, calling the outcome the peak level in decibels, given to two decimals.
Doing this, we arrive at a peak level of 8.66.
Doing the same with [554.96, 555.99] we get 8.71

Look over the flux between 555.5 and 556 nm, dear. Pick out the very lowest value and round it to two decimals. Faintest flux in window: 5.90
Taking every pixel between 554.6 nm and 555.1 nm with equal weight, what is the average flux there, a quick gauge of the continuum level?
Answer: 6.3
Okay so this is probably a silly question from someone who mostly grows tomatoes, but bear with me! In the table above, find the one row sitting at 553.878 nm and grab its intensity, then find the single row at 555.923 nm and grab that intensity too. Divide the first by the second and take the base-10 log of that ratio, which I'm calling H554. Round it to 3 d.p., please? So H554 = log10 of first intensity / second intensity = 0.030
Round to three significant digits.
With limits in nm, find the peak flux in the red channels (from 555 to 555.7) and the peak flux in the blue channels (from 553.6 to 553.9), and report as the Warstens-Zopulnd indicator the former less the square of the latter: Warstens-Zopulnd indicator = -48.7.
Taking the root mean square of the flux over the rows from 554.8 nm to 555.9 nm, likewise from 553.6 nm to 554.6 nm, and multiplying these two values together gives 42.9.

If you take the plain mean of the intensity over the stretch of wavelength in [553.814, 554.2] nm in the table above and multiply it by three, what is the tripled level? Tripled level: 20.6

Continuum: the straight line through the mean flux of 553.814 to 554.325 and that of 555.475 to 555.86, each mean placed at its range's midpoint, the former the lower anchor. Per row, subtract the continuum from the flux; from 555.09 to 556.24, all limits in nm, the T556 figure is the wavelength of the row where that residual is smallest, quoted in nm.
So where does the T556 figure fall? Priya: 556.179 nm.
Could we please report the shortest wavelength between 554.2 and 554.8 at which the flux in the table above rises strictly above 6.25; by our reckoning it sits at 554.261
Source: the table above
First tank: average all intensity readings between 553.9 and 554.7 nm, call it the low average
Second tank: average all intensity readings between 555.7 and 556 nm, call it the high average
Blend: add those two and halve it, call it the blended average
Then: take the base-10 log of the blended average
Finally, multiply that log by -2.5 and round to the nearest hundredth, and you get -2.03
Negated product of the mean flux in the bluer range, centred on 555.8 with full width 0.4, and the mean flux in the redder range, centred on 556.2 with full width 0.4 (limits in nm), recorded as -35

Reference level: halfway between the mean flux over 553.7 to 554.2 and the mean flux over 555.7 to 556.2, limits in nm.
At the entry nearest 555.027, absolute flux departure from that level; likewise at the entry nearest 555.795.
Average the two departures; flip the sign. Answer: -0.2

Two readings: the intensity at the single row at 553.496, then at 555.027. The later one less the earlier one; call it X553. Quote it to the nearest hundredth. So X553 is -0.58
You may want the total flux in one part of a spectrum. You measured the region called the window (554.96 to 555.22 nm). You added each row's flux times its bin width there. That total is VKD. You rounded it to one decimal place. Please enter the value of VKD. 1.6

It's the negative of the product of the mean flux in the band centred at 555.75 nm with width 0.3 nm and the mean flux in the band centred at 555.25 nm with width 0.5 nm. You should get -39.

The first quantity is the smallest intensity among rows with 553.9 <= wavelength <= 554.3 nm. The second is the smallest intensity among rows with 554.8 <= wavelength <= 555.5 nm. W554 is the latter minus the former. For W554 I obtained -0.66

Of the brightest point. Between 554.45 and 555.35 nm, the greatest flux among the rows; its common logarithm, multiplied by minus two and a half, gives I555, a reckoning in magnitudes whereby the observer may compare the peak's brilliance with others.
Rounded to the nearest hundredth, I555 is -2.13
